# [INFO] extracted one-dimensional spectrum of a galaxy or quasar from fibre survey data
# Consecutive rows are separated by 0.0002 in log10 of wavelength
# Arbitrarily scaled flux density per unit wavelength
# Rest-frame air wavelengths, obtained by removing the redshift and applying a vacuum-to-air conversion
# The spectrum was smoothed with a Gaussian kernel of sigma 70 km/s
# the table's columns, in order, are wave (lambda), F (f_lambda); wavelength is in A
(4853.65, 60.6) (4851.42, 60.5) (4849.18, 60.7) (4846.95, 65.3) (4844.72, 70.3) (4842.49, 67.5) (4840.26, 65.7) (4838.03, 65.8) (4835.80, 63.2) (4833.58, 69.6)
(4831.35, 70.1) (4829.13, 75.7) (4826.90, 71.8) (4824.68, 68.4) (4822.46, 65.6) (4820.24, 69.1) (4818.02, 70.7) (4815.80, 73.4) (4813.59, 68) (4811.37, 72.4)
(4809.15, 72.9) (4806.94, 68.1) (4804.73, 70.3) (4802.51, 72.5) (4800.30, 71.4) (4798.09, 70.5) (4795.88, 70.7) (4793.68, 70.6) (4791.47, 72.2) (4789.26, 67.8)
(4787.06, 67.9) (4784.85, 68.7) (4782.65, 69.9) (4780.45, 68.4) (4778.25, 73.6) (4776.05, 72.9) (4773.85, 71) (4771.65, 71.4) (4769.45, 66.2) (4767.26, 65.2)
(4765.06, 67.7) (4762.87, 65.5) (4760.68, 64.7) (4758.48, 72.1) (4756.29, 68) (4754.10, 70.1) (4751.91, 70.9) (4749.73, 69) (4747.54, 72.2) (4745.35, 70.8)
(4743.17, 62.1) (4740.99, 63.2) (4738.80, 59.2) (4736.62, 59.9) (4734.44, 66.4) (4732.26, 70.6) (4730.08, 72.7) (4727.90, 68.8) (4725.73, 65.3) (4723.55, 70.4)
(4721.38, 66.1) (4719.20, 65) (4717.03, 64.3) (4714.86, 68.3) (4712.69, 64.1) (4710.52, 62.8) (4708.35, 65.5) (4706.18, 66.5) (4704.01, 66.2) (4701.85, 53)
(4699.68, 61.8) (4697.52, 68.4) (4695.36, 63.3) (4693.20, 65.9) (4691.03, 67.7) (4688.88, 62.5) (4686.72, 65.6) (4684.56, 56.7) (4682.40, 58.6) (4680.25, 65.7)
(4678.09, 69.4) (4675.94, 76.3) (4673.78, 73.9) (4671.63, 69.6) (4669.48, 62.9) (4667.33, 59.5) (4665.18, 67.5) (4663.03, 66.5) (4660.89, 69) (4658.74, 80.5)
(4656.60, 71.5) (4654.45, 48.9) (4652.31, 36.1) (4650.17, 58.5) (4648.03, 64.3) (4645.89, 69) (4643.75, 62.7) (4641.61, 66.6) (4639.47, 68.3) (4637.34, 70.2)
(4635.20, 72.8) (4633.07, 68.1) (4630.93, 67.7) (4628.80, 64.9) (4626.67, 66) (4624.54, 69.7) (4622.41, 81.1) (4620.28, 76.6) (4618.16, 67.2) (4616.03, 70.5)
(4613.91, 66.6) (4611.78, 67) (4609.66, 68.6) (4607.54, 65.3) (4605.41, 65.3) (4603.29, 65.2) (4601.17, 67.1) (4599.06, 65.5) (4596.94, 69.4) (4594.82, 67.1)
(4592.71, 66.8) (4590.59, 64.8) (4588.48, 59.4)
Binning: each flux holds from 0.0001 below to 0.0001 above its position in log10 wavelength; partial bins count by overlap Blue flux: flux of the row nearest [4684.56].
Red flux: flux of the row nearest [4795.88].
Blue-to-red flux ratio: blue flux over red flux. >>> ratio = 0.80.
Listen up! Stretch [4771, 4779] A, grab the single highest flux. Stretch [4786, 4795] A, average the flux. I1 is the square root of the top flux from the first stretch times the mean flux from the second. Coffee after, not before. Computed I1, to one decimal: 71.6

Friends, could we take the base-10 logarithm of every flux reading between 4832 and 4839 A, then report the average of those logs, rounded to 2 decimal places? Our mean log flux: 1.82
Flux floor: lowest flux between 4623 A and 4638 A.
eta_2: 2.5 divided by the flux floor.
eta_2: 0.0385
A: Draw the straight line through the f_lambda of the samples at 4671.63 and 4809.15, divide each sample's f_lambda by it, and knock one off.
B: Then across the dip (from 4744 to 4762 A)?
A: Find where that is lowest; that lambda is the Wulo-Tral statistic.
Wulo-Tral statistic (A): 4760.68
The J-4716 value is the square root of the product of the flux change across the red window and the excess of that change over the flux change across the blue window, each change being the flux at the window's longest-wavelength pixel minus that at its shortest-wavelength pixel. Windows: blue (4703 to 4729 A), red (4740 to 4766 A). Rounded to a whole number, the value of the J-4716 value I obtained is 3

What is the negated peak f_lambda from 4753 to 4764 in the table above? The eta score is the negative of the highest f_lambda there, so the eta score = -72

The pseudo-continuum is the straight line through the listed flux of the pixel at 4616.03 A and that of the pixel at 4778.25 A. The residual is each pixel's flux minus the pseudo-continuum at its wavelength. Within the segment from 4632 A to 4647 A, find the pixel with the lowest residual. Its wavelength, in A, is 4643.75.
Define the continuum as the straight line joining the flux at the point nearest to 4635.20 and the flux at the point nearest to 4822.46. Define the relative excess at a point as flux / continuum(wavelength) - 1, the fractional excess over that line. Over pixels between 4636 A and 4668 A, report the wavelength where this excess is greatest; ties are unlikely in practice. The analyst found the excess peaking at 4658.74 A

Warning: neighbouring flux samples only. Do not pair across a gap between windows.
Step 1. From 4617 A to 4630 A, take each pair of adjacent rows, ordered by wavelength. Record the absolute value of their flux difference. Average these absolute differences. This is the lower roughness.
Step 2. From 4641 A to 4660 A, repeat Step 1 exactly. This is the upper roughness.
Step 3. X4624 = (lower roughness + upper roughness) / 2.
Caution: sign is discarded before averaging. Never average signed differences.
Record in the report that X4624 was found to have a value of 8.5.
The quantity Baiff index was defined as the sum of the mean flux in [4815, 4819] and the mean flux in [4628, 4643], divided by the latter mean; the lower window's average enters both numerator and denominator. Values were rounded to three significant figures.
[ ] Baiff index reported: 2.05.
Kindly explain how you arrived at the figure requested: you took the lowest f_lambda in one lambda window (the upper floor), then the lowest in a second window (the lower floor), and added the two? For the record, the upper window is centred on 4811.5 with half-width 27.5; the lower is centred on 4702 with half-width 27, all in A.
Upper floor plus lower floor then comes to 116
